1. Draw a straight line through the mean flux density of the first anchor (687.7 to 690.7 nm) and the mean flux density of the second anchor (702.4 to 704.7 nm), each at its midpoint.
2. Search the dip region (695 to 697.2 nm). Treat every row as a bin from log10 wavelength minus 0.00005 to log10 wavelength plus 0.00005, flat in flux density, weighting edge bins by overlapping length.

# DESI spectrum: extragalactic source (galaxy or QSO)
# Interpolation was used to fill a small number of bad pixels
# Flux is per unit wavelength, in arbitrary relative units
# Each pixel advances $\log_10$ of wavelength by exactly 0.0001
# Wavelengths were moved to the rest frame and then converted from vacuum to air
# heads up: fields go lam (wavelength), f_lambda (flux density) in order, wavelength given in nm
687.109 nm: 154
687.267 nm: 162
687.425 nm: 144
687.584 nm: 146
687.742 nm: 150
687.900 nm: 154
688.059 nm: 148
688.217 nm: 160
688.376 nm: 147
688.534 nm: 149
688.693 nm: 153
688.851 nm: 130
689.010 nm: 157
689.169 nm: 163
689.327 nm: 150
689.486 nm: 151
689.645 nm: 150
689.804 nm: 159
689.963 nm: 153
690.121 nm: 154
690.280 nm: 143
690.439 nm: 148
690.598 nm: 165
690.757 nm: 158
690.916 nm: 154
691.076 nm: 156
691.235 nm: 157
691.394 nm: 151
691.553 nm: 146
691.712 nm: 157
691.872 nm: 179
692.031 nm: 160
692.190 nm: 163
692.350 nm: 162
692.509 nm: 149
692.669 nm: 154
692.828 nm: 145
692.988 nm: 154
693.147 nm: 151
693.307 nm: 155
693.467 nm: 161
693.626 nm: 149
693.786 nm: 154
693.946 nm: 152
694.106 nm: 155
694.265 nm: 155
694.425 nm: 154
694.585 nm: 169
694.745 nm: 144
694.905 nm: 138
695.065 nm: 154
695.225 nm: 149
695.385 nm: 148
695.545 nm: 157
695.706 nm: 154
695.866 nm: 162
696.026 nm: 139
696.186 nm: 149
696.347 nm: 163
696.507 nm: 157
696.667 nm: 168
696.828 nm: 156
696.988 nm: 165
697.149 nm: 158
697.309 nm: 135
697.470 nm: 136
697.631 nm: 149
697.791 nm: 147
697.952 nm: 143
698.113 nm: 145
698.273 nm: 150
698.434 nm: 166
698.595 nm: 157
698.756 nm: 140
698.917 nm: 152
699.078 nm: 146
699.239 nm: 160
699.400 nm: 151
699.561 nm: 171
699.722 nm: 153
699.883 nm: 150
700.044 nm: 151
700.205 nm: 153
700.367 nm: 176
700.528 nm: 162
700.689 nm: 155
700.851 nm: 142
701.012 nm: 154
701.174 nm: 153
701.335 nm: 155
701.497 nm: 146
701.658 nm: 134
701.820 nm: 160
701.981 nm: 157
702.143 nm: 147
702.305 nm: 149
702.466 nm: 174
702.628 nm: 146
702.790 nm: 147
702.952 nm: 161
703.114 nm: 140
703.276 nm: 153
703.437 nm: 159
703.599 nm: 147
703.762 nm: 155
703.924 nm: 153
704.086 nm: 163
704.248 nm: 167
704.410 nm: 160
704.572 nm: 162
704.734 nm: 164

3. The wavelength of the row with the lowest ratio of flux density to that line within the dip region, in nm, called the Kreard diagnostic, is 696.026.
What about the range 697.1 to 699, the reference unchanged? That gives 697.309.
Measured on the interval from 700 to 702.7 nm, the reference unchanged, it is 701.658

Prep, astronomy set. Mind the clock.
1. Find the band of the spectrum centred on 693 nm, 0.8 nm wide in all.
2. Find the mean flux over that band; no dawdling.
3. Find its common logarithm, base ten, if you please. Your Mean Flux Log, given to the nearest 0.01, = 2.18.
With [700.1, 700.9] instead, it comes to 2.20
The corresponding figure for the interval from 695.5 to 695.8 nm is 2.19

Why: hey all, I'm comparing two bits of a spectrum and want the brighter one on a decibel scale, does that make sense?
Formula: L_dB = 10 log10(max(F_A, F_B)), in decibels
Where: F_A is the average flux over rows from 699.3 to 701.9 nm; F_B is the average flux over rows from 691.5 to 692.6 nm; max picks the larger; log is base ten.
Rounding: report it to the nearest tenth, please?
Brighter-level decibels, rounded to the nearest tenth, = 22.0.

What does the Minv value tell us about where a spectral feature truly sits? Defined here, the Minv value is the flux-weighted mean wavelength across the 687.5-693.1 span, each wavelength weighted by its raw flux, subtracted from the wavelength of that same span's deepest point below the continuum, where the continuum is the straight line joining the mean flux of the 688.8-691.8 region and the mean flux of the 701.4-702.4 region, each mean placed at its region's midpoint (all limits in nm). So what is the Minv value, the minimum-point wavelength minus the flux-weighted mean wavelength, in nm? -1.46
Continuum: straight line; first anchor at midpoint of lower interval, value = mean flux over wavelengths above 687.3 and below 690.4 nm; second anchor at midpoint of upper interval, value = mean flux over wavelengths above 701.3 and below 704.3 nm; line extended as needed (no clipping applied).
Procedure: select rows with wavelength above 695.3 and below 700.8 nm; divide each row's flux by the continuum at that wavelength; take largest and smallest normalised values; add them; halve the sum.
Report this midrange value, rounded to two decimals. 1.02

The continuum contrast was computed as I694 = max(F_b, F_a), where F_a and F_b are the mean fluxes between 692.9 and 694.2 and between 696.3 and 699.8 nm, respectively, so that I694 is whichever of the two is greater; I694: 154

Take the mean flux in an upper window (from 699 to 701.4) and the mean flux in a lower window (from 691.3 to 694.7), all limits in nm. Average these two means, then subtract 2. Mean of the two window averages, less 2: 154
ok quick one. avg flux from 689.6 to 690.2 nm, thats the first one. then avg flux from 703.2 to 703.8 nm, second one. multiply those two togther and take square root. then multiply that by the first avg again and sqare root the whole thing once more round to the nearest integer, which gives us 154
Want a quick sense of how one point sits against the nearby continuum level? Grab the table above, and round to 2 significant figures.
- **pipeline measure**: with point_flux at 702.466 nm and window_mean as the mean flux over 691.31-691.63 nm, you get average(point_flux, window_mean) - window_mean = 13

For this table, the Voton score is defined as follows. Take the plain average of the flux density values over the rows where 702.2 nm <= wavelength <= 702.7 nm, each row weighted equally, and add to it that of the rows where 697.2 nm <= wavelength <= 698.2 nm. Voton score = 299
